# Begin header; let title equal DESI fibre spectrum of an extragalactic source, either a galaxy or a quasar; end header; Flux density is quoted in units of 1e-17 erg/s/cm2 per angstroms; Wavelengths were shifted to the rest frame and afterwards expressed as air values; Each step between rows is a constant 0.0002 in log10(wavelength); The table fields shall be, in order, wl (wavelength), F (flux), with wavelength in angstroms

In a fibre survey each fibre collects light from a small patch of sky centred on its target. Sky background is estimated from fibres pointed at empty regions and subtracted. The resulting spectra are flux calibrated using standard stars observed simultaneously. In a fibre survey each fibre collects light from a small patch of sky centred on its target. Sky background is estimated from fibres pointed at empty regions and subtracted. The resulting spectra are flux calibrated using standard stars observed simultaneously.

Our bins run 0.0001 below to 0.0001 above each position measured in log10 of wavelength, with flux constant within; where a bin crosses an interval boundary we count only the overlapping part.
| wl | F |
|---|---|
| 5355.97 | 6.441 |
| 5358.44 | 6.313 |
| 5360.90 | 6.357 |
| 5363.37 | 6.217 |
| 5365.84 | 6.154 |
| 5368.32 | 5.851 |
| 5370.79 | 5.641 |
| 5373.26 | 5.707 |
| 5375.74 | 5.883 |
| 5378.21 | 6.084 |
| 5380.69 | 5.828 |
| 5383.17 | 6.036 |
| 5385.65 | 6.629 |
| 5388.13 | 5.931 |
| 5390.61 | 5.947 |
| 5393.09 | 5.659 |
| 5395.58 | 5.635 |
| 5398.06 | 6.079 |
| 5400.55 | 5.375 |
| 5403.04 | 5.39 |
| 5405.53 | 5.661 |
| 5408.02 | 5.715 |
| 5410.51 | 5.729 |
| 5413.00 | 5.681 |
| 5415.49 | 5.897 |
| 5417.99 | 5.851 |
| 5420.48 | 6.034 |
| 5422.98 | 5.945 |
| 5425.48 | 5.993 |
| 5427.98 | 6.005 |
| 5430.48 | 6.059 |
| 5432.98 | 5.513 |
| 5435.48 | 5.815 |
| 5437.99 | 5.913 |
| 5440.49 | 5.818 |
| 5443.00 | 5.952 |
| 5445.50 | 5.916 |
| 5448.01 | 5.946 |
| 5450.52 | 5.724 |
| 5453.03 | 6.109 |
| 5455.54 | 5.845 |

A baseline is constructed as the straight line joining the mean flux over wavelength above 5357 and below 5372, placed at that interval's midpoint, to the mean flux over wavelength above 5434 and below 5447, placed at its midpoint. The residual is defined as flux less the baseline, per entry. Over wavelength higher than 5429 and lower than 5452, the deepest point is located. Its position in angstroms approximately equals 5432.98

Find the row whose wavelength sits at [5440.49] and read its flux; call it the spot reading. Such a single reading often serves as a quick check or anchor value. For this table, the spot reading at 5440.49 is 5.818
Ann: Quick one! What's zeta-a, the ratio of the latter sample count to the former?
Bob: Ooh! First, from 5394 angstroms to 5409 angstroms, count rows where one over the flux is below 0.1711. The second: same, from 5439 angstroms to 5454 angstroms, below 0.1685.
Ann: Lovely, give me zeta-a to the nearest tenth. 3.0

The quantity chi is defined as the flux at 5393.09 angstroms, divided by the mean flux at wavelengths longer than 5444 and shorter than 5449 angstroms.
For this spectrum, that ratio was 0.95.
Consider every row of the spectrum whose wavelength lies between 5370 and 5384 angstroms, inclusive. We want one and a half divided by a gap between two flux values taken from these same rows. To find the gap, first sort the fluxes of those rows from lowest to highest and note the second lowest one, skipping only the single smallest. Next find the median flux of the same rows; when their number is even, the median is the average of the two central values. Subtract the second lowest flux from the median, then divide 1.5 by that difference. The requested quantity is 10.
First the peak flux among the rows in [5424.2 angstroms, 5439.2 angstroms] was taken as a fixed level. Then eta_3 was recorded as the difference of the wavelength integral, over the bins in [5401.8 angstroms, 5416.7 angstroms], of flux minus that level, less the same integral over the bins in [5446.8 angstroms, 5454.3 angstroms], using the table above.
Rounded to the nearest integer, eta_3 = -5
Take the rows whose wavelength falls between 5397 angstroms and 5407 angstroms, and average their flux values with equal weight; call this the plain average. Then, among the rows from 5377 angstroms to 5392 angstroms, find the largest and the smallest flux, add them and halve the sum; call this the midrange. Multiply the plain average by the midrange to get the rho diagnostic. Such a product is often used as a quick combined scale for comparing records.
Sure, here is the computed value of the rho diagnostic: 35.0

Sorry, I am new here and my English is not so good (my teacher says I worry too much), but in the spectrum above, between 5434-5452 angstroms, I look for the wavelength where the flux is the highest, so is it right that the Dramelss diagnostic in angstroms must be 5443.00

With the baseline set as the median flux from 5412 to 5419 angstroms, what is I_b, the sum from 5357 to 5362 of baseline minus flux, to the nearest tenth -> -1.0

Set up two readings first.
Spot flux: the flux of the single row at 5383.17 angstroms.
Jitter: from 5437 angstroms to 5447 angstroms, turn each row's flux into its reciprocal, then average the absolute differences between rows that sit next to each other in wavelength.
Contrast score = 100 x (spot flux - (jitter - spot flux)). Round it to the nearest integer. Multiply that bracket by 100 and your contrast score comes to 1207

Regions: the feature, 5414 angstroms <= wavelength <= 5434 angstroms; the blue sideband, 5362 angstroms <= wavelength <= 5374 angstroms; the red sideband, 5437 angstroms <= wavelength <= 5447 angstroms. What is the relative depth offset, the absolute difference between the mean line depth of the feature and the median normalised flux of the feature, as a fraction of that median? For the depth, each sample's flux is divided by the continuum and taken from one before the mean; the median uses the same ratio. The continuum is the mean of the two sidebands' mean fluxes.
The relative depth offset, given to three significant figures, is 1.00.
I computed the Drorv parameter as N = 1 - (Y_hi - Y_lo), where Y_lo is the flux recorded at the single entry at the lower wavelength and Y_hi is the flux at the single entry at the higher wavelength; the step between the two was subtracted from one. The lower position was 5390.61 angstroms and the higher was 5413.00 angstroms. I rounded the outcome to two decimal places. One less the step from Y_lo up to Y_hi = 1.27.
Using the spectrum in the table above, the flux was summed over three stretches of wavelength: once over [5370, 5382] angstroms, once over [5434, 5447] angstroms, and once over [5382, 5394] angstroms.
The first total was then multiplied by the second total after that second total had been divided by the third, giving 28.4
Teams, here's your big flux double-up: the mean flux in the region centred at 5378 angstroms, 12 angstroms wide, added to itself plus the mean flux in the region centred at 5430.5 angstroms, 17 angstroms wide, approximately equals 17.7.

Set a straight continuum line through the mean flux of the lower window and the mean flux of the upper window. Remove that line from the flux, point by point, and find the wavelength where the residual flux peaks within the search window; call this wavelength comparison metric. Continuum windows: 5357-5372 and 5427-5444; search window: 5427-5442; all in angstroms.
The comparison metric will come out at 5430.48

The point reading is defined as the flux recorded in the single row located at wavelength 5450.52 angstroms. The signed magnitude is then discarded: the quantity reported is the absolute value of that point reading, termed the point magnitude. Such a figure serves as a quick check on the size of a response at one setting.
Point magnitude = 5.72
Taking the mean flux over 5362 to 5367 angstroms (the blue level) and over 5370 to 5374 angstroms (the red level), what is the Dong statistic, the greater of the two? 6.19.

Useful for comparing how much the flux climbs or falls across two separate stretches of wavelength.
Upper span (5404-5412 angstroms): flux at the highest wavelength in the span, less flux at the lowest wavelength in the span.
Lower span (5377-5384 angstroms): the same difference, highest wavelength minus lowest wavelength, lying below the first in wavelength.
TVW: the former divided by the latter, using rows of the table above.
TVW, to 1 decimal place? -1.4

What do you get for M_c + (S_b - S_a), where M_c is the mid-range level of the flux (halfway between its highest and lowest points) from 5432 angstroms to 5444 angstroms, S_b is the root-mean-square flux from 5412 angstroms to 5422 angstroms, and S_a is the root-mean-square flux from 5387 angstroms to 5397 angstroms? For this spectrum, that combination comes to 5.80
